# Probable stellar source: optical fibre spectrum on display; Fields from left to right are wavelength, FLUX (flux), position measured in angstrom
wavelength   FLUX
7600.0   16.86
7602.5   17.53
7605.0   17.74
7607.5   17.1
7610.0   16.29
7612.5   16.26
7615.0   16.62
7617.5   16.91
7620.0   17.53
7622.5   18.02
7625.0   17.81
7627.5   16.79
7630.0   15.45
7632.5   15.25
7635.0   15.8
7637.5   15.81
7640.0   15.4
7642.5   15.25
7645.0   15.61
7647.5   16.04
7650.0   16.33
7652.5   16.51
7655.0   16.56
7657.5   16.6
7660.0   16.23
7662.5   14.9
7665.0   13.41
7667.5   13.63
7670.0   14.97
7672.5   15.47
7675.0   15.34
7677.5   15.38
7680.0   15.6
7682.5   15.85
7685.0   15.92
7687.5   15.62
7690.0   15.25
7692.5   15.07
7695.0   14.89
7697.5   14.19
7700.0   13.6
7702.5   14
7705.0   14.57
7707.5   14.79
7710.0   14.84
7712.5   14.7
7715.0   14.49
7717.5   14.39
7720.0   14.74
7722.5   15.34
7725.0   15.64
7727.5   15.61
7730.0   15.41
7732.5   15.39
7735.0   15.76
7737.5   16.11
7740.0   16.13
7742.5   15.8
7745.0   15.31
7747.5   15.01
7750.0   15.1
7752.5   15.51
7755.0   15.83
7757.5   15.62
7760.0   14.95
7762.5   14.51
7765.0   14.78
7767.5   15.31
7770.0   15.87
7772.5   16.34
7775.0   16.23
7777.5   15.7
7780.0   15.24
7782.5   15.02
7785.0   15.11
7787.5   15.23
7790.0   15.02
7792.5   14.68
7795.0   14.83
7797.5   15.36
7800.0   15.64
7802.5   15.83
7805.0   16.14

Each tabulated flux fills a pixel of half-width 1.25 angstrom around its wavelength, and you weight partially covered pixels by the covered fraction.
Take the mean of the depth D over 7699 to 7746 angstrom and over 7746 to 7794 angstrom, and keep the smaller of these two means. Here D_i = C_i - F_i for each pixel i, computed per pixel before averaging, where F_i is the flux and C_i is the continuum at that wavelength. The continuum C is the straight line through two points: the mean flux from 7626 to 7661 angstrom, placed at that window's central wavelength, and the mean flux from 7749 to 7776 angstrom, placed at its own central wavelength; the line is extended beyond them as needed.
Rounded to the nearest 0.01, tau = 0.11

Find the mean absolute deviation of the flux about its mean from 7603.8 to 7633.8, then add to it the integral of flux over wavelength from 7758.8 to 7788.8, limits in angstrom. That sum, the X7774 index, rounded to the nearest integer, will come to 461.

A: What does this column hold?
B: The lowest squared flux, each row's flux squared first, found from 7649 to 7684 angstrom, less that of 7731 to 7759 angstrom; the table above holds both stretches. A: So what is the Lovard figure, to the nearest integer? -45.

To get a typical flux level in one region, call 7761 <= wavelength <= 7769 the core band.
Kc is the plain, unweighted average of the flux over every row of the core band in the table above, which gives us 14.9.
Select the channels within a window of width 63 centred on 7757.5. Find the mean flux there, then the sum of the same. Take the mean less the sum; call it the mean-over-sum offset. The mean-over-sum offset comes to -371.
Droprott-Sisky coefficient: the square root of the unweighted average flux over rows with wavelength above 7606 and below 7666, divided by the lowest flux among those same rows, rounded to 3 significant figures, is 0.300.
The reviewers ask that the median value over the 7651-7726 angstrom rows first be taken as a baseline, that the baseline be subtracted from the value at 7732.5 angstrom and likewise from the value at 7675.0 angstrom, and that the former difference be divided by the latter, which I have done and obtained 1.2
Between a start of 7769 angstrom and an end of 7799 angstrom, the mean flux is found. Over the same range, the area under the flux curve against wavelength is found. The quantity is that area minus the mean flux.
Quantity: 446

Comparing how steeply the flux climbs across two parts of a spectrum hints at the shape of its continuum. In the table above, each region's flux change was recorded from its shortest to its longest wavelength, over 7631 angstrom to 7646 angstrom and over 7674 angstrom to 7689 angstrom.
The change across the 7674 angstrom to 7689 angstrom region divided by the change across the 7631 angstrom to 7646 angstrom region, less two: -1.2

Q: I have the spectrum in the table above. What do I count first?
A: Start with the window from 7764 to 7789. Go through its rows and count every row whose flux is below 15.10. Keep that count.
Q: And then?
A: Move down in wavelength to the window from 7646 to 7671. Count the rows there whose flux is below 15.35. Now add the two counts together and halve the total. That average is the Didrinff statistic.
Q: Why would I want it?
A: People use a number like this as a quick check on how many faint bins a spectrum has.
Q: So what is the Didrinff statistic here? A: 3.0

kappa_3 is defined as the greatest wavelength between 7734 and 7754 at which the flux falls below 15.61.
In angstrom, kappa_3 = 7752.5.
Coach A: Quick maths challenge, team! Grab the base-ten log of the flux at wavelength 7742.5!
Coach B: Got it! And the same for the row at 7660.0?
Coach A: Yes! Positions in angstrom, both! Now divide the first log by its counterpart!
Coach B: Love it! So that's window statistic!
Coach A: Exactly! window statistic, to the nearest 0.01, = 0.99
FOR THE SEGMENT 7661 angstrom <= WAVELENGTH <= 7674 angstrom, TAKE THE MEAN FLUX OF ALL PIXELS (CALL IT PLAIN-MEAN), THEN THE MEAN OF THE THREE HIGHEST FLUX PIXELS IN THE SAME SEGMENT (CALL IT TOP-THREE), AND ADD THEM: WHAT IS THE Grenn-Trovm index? 29.6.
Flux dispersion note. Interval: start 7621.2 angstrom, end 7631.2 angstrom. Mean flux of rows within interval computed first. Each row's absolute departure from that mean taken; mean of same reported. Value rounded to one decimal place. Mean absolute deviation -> 0.9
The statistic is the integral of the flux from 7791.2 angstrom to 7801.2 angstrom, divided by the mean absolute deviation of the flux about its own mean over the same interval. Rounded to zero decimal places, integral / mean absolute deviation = 406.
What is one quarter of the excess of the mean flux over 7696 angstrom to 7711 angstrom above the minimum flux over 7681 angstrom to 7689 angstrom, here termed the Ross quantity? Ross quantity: -0.32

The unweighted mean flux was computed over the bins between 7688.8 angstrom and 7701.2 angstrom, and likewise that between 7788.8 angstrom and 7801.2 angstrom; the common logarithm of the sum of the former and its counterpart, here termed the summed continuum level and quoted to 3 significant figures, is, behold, 1.47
